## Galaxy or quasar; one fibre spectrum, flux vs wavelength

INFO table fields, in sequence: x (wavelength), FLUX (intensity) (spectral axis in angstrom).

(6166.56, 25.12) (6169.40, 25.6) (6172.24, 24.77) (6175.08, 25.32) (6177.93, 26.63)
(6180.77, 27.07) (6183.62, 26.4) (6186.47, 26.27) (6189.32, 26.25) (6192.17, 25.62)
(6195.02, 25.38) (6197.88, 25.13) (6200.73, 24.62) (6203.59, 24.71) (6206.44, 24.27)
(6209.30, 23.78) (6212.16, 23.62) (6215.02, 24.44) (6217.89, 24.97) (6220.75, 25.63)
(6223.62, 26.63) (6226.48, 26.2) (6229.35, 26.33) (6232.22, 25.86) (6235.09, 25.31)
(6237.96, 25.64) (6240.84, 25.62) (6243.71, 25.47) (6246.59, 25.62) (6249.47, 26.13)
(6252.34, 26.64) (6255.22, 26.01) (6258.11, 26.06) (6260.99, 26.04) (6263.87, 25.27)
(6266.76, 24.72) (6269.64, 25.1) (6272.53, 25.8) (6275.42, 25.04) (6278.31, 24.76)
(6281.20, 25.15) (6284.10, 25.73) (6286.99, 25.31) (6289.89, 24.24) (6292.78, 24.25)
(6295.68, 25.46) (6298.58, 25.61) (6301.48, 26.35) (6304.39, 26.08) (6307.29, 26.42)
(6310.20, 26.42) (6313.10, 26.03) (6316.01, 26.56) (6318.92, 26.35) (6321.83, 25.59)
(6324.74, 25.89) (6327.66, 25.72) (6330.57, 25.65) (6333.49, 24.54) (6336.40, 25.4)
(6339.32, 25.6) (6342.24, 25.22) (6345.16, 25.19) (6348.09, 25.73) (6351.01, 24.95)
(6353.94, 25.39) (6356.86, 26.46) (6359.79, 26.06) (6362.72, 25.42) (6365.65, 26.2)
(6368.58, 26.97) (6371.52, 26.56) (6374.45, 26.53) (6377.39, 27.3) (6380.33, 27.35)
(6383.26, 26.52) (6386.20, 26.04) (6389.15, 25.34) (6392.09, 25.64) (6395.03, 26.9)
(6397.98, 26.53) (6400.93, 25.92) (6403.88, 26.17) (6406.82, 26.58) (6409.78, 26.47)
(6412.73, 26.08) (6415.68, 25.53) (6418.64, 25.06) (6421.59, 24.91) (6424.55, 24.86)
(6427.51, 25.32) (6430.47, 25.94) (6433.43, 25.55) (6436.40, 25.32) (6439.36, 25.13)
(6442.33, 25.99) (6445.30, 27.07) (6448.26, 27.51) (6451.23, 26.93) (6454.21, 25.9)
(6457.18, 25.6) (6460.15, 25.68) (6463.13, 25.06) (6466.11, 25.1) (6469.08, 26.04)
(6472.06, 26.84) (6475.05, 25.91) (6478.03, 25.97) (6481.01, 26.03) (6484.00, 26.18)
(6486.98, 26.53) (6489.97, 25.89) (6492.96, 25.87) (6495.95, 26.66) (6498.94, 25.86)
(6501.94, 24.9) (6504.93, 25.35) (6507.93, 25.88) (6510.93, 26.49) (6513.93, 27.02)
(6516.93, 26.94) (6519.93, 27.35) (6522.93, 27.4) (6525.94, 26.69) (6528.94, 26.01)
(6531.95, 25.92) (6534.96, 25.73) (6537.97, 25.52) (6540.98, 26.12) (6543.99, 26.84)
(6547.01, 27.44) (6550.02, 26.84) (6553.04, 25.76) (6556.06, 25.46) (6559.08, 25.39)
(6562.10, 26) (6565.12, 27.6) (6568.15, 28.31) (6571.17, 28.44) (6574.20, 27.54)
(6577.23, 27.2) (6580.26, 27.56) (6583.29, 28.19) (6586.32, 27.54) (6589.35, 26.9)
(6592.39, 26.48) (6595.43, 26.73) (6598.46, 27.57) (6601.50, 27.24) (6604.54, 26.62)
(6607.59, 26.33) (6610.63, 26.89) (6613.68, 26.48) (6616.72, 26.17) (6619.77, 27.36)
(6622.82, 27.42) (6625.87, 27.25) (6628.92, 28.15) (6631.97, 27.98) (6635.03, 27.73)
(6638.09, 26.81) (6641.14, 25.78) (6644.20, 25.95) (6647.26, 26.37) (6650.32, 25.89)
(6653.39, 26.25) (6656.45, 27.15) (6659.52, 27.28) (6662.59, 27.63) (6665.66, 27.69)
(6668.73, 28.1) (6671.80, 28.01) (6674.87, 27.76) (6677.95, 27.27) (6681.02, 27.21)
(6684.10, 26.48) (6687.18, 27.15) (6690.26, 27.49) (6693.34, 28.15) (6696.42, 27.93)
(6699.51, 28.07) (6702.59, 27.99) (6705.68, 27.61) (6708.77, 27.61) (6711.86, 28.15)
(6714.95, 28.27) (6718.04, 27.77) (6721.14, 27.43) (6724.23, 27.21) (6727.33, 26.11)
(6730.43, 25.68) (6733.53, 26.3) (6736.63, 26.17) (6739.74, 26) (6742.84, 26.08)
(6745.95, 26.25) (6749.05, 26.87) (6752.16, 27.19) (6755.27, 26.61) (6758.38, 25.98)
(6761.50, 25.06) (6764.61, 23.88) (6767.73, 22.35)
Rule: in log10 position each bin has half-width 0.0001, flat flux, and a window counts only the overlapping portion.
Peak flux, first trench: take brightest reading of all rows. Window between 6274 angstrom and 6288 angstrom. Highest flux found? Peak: 25.73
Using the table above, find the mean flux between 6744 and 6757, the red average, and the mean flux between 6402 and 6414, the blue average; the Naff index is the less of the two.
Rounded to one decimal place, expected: 26.3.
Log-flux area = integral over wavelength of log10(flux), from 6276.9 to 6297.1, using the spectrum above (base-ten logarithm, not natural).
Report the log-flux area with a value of 28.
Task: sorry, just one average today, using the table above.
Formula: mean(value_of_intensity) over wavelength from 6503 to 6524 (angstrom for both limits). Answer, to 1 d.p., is 26.6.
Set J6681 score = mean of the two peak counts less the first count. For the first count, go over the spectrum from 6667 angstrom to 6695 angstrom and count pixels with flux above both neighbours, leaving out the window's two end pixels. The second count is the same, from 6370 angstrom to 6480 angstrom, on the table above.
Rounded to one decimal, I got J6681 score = 3.5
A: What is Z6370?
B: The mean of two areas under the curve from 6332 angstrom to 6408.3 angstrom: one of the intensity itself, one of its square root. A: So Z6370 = 1187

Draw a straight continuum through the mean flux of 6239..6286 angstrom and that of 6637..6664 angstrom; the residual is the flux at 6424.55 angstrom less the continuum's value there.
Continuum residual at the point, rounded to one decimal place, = -1.1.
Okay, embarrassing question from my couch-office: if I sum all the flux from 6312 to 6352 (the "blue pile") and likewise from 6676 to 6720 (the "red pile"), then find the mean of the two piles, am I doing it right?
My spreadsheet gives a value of 373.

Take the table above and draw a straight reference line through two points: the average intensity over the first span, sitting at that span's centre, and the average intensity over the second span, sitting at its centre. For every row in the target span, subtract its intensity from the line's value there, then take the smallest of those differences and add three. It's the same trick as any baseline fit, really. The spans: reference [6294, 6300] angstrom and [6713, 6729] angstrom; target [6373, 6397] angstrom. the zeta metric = 1.5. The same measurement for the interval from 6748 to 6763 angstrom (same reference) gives 3.3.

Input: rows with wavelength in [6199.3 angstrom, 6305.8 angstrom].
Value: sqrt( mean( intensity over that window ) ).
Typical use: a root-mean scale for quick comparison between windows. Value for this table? 5.04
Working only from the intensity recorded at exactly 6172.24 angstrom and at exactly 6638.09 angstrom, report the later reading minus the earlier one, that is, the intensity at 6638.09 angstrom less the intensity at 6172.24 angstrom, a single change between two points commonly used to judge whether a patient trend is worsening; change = 2.0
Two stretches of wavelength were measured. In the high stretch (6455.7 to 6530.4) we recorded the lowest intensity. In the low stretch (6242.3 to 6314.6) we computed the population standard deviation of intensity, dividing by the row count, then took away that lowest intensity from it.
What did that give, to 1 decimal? -24.3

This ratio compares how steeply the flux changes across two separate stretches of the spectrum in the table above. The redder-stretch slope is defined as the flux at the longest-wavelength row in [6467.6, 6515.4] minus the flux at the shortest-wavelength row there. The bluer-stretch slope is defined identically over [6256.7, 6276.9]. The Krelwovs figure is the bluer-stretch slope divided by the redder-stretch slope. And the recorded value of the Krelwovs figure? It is -1.04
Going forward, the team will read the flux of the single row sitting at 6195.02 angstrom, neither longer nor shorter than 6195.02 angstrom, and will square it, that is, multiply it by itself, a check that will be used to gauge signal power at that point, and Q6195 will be 644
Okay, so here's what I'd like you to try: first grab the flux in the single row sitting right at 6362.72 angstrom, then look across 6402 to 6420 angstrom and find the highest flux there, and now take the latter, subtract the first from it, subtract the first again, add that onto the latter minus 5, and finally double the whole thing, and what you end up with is -5.4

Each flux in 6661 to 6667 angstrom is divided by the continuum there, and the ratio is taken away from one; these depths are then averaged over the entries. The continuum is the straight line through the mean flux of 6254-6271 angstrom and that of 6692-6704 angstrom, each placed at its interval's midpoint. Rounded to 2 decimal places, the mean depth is 0.01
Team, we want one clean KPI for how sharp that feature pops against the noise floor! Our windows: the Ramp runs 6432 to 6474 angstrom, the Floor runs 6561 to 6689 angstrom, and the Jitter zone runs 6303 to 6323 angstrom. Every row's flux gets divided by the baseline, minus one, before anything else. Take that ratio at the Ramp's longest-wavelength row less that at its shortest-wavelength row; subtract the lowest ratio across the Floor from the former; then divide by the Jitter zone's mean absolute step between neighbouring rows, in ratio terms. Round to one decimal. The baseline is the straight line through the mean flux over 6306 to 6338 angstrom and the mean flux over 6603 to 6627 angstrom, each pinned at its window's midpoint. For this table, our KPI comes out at 5.9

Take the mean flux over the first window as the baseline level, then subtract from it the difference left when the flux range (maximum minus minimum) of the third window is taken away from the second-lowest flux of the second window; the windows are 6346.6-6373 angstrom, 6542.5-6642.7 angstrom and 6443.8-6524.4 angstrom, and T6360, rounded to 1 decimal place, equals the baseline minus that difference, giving 3.1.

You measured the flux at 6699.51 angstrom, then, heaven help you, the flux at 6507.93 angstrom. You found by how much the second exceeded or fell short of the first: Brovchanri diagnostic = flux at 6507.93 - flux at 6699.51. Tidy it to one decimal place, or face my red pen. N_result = -2.2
